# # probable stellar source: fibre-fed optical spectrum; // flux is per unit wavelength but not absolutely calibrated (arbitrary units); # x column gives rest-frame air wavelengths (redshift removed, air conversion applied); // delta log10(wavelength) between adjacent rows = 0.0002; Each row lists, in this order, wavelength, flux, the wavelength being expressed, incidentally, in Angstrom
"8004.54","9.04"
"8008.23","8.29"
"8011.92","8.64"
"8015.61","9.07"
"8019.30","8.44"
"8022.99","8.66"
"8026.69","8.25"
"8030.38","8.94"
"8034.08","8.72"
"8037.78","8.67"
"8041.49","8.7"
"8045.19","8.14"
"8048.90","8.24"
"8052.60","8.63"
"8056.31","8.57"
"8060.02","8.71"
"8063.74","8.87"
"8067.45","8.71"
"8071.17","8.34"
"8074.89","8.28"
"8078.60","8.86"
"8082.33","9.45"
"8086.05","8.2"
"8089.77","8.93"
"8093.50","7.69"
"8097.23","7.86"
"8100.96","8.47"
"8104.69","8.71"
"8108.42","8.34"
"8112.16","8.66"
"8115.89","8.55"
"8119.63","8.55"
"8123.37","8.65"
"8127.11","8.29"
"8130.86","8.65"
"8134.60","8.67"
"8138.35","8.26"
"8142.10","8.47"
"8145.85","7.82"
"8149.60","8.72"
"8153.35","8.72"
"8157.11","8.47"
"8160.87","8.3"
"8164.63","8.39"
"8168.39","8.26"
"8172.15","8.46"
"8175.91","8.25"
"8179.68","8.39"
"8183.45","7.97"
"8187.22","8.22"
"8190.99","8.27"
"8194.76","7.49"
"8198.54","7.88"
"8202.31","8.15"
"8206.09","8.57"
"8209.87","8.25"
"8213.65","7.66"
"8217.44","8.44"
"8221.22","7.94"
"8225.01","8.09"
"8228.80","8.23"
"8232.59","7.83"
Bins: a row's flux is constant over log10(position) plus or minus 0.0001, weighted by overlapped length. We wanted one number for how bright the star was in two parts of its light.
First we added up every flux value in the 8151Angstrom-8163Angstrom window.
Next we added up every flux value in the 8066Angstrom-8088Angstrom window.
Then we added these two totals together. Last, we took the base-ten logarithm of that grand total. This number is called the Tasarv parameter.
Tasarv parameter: 1.89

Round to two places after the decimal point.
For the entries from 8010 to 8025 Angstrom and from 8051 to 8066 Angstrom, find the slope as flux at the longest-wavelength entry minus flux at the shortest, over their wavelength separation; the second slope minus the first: 0.02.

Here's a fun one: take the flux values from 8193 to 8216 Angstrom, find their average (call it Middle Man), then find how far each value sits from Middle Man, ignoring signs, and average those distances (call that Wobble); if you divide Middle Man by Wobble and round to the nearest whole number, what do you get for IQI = 25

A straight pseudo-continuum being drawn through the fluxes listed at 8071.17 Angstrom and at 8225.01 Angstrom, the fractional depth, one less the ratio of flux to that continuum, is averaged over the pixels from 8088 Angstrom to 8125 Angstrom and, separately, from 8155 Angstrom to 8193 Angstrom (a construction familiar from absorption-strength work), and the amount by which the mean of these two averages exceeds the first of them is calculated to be 0.002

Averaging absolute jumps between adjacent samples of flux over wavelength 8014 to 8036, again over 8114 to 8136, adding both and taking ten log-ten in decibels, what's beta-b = -2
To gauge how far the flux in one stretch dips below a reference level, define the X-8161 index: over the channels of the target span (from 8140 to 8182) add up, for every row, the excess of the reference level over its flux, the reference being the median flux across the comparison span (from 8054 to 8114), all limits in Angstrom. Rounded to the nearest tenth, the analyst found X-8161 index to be 2.5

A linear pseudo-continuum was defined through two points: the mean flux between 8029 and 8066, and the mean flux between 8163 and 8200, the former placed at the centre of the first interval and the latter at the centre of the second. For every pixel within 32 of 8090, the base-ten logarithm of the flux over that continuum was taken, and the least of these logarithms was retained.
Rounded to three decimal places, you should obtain -0.041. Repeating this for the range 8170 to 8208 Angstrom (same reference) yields -0.035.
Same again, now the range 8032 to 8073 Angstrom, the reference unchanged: -0.025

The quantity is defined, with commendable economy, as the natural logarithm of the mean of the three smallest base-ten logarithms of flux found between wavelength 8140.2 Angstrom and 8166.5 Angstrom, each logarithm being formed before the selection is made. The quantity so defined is -0.092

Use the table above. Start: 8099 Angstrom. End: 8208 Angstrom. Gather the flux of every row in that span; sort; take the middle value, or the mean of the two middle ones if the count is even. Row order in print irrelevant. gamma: 8.4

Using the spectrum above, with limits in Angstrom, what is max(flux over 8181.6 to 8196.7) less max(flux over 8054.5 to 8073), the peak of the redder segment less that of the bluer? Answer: -0.60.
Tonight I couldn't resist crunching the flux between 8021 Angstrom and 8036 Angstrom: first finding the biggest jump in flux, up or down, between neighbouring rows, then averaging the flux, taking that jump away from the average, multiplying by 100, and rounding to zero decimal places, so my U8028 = 795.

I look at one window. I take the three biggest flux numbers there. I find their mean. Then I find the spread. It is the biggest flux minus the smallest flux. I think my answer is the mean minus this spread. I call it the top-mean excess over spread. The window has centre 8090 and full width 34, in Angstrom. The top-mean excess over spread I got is 7.32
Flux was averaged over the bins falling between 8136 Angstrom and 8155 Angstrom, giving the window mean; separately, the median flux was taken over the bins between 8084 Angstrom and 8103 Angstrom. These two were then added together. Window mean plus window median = 16.6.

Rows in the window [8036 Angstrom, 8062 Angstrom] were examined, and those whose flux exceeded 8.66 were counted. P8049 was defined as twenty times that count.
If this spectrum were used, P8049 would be 60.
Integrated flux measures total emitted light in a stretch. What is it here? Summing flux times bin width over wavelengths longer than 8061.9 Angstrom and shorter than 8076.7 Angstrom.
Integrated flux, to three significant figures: 127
